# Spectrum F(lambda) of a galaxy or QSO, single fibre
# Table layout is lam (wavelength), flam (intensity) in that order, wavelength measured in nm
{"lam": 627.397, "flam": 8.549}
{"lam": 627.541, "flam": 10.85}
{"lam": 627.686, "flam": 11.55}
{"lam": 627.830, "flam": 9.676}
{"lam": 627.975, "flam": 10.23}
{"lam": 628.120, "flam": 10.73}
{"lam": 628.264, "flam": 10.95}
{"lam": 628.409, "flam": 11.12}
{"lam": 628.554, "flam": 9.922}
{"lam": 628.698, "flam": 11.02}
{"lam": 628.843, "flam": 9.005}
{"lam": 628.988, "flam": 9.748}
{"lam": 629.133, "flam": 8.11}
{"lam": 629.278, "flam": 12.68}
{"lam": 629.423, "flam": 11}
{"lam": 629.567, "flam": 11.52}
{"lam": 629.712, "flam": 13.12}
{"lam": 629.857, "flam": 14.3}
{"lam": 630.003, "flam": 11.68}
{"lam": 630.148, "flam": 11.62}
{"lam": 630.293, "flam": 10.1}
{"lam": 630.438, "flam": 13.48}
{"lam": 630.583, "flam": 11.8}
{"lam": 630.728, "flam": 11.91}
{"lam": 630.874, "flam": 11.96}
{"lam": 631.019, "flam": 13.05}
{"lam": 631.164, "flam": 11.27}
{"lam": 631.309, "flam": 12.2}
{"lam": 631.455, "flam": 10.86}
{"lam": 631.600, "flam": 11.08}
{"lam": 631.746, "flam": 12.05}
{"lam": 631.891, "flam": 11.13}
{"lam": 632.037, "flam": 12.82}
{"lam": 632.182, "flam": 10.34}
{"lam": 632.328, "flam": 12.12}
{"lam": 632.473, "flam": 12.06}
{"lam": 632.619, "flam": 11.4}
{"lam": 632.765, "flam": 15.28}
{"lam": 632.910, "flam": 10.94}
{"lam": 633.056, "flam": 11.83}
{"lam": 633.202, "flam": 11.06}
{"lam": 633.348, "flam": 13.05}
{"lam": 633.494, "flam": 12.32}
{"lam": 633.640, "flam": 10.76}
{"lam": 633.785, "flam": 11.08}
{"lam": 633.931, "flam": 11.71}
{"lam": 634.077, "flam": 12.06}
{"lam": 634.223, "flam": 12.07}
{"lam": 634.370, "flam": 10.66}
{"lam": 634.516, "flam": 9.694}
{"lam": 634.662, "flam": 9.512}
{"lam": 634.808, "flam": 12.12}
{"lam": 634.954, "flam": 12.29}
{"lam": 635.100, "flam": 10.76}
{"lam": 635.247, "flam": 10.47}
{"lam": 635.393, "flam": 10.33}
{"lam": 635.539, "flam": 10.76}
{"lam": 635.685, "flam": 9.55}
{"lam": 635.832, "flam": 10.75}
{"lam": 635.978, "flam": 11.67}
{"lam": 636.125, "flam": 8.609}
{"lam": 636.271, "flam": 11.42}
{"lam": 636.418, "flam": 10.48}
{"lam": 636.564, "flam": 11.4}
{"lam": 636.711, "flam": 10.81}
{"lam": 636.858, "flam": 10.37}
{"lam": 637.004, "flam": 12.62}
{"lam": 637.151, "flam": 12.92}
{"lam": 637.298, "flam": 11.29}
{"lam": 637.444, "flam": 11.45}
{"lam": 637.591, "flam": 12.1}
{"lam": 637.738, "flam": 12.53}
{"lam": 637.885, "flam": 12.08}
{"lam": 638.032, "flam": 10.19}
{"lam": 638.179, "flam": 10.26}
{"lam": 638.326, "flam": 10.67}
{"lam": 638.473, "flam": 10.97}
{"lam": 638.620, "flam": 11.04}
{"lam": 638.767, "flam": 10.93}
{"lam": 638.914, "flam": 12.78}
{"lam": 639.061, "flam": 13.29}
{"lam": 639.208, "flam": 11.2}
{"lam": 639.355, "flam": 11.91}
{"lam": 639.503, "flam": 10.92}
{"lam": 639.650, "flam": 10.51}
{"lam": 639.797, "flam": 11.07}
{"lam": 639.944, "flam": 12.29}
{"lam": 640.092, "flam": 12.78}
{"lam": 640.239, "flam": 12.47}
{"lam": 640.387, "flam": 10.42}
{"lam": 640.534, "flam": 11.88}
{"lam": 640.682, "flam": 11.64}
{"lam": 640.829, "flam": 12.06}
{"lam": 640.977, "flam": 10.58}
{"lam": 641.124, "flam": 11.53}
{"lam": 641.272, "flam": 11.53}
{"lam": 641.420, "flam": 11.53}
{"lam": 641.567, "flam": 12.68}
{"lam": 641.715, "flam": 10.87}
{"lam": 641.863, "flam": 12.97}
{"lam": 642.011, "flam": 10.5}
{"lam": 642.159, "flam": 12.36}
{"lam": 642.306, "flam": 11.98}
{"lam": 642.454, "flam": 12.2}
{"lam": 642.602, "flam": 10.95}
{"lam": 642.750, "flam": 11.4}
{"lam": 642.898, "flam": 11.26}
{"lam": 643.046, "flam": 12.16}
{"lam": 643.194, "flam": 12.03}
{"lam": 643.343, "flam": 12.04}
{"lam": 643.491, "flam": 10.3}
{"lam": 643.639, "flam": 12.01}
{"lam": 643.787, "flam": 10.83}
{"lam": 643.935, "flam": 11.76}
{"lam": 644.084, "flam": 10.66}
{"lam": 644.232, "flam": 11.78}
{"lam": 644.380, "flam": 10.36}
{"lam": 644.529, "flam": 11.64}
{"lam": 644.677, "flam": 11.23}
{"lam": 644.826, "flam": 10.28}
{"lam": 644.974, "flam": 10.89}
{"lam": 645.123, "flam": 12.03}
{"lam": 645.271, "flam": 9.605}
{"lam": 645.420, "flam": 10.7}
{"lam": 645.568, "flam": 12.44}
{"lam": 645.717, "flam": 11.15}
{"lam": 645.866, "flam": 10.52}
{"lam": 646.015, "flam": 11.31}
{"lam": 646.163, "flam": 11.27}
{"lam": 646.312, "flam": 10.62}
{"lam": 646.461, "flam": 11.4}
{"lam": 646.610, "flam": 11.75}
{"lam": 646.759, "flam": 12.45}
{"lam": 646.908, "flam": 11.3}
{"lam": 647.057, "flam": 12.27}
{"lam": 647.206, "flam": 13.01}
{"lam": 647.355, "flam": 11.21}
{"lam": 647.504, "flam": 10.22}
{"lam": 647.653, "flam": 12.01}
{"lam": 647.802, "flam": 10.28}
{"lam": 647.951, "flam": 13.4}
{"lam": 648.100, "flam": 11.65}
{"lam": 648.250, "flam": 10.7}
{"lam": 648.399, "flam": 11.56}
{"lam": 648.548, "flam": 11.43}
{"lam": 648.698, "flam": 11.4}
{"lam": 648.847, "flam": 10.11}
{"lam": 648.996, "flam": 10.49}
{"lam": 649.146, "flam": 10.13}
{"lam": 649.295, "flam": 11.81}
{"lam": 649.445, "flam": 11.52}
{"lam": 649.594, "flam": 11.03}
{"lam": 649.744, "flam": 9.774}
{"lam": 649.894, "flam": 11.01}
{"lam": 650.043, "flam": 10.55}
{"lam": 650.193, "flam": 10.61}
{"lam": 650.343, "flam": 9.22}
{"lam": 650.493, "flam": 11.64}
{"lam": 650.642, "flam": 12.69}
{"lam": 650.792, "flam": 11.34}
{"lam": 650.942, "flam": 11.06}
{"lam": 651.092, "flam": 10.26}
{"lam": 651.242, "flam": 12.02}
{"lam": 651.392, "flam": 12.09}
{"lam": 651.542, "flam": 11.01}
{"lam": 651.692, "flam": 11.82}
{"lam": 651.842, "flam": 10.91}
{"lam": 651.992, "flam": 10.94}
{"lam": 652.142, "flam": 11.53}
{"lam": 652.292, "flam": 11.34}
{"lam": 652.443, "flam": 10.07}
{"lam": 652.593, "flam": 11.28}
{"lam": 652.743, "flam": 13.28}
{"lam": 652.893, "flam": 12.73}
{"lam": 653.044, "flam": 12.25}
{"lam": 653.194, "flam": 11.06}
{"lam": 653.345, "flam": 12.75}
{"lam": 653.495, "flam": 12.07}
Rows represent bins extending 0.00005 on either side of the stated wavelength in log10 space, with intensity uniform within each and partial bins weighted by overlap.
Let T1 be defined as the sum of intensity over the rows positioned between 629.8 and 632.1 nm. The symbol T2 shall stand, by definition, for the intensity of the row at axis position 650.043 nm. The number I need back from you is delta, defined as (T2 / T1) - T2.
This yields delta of -10.5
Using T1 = 191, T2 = 10.55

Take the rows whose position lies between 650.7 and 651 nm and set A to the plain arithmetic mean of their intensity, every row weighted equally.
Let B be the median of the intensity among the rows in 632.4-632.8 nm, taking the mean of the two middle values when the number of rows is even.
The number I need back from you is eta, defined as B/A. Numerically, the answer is 1.08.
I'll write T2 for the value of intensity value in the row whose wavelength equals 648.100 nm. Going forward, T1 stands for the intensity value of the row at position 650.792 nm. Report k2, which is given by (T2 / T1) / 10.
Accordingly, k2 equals 0.103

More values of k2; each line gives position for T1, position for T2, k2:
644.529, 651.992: 0.094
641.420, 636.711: 0.094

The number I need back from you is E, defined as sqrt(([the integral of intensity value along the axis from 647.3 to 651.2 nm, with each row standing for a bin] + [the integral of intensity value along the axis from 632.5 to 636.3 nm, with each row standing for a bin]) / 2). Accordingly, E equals 6.55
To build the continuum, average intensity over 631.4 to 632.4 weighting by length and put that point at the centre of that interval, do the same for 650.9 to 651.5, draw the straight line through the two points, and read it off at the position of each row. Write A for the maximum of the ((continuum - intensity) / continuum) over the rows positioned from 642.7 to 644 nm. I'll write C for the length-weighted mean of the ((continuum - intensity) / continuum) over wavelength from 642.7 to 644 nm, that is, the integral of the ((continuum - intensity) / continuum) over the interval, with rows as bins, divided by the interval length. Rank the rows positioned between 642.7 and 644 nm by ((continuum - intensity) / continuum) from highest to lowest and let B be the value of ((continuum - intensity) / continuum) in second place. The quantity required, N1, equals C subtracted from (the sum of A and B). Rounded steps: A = 0.10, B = 0.051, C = -0.01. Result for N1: 0.16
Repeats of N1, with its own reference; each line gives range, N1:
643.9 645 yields 0.16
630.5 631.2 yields 0.04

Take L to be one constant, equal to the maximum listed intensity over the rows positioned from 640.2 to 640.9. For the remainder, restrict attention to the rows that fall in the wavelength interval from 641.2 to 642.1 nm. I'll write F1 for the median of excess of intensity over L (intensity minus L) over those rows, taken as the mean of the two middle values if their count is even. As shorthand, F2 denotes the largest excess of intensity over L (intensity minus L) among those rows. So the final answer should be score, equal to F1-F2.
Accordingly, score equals -1.44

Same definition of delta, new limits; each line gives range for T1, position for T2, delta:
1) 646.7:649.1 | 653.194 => -11.0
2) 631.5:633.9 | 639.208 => -11.1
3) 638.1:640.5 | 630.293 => -10.0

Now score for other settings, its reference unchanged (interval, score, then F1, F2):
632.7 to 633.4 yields -3.45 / -0.6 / 2.81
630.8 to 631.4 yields -0.97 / -0.4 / 0.58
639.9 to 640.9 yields -0.72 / -0.4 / 0.31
